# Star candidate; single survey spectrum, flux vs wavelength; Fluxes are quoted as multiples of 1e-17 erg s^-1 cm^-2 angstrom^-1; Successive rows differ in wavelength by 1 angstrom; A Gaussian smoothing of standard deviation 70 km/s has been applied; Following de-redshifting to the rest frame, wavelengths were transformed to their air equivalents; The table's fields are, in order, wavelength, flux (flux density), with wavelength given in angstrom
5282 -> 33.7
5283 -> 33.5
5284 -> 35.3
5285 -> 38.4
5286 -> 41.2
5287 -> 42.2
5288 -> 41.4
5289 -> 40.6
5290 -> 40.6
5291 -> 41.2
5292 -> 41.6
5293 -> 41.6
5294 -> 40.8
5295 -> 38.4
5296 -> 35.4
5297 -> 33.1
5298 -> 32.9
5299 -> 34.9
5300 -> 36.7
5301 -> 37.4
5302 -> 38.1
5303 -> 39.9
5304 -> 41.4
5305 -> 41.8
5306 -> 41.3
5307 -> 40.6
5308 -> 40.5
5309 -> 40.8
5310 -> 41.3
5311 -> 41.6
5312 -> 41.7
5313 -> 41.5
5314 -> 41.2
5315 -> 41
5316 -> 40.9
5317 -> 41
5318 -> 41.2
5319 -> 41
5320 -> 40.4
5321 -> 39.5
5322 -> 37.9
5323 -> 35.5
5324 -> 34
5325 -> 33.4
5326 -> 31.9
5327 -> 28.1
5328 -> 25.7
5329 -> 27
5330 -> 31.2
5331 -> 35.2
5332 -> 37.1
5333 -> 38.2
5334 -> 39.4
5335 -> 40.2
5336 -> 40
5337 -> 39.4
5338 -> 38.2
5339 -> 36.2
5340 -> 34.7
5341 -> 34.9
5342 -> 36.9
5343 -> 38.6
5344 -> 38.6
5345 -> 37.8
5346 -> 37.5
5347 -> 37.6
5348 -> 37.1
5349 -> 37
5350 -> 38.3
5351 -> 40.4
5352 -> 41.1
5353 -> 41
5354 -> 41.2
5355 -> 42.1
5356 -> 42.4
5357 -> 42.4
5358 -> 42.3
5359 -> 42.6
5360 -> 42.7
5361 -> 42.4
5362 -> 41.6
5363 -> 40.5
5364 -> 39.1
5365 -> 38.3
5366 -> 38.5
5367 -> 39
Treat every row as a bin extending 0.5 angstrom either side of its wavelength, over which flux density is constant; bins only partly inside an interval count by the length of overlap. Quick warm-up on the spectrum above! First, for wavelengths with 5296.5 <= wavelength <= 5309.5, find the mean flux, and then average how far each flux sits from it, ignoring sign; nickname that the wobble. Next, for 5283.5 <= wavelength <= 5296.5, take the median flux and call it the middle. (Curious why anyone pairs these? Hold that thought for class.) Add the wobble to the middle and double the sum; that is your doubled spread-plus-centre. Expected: 87.0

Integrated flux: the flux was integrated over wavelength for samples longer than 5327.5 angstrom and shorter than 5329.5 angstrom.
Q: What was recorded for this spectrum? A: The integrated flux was 53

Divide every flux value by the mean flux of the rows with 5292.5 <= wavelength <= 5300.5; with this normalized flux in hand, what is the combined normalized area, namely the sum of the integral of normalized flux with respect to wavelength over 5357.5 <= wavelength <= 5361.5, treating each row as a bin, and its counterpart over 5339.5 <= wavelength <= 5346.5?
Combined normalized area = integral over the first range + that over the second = 12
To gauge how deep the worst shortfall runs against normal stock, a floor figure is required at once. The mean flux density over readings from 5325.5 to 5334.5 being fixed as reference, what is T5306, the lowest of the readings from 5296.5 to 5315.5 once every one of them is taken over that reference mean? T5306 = 1.01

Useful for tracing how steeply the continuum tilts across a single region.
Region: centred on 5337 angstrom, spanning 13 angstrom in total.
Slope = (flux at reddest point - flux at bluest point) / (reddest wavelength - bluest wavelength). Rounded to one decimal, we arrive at 0.3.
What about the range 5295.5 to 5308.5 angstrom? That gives 0.4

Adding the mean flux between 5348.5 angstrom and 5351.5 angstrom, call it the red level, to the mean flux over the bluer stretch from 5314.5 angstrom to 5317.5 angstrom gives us 79.5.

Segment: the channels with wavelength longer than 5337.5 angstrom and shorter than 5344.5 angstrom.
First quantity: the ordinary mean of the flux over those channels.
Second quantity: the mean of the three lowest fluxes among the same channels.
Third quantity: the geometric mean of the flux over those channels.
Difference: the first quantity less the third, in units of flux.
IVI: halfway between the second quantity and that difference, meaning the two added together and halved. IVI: 17.6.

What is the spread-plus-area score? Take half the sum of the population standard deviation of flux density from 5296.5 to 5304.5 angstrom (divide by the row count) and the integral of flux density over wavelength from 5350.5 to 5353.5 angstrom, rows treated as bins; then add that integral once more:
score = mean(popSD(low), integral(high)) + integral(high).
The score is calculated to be 185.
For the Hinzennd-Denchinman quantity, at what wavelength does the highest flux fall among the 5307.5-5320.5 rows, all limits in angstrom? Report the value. 5312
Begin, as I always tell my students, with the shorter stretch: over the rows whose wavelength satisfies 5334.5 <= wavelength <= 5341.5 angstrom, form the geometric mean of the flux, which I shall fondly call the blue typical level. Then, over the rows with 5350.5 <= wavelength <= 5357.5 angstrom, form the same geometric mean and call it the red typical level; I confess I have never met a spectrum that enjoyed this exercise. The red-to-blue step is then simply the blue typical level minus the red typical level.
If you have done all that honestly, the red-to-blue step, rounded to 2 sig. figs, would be -3.9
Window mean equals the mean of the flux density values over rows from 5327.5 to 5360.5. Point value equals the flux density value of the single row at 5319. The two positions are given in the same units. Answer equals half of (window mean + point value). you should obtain 39.5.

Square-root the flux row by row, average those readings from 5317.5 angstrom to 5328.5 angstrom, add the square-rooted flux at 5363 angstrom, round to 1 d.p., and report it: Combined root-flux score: 12.3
